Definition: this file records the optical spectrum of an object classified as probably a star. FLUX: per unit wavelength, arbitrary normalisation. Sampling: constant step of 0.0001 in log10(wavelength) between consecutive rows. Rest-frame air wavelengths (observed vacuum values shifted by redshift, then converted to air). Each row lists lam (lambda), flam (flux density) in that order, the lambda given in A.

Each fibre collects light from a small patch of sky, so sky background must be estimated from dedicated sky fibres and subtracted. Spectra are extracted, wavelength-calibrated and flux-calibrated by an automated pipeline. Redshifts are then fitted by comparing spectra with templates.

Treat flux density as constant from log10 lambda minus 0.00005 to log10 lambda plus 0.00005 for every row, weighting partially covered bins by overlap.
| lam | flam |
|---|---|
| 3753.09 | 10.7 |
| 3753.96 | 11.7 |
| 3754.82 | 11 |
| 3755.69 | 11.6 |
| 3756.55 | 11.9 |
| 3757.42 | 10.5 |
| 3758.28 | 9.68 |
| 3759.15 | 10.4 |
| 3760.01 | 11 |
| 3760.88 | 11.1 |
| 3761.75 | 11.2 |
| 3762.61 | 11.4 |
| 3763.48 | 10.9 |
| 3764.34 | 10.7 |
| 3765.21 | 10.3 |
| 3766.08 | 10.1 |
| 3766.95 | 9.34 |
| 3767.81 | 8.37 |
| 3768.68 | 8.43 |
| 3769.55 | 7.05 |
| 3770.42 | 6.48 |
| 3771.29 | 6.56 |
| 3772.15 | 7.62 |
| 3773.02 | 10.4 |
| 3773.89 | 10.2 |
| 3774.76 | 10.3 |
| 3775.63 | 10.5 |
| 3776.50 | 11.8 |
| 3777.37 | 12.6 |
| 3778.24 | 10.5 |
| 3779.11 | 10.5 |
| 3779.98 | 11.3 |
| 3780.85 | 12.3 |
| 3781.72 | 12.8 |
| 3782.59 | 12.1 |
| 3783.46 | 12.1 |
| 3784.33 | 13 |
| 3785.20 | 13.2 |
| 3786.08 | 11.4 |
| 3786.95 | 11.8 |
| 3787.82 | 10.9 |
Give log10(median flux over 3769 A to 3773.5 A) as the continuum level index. 0.85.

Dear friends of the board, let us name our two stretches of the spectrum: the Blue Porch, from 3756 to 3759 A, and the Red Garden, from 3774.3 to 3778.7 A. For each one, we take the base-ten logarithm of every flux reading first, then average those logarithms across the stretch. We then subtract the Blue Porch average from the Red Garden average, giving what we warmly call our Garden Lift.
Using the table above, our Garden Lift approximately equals 0.02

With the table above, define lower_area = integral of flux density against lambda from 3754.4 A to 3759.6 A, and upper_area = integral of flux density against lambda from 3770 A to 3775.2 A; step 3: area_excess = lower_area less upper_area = 12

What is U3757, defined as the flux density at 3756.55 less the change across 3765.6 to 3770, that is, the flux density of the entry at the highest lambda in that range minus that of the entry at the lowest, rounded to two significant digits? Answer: 15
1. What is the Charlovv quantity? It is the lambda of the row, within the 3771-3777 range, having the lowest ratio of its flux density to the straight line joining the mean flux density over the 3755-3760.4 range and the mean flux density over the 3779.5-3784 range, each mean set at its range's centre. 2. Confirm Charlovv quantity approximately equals 3771.29 A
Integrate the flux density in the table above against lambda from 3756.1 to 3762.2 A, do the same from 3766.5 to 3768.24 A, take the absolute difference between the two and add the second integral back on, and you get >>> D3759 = 66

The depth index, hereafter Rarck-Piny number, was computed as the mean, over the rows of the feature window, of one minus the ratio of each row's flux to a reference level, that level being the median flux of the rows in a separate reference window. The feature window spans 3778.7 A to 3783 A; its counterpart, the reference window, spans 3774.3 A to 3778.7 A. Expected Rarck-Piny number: -0.124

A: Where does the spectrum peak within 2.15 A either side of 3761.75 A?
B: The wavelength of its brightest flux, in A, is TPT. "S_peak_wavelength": 3762.61 A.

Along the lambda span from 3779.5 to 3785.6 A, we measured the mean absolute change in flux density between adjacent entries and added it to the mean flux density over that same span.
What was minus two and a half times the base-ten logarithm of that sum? -2.78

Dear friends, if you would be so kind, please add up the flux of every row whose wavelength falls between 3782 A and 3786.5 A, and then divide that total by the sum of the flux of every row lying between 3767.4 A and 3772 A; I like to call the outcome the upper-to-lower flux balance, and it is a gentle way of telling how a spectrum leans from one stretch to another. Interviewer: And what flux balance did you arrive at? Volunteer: 1.68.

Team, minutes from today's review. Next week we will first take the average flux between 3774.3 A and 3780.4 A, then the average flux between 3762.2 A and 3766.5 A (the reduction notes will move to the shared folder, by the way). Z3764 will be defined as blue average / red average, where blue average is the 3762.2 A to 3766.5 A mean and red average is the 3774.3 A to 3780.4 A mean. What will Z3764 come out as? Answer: 1.0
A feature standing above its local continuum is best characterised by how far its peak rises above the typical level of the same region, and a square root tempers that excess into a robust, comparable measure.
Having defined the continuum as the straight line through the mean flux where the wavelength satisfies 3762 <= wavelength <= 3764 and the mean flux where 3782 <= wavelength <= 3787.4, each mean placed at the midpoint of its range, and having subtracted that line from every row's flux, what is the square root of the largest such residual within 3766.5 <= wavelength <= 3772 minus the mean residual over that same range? 1.32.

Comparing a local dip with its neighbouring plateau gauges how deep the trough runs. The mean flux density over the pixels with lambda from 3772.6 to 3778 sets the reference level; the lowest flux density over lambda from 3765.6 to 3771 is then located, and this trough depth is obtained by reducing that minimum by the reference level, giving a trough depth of -4.5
